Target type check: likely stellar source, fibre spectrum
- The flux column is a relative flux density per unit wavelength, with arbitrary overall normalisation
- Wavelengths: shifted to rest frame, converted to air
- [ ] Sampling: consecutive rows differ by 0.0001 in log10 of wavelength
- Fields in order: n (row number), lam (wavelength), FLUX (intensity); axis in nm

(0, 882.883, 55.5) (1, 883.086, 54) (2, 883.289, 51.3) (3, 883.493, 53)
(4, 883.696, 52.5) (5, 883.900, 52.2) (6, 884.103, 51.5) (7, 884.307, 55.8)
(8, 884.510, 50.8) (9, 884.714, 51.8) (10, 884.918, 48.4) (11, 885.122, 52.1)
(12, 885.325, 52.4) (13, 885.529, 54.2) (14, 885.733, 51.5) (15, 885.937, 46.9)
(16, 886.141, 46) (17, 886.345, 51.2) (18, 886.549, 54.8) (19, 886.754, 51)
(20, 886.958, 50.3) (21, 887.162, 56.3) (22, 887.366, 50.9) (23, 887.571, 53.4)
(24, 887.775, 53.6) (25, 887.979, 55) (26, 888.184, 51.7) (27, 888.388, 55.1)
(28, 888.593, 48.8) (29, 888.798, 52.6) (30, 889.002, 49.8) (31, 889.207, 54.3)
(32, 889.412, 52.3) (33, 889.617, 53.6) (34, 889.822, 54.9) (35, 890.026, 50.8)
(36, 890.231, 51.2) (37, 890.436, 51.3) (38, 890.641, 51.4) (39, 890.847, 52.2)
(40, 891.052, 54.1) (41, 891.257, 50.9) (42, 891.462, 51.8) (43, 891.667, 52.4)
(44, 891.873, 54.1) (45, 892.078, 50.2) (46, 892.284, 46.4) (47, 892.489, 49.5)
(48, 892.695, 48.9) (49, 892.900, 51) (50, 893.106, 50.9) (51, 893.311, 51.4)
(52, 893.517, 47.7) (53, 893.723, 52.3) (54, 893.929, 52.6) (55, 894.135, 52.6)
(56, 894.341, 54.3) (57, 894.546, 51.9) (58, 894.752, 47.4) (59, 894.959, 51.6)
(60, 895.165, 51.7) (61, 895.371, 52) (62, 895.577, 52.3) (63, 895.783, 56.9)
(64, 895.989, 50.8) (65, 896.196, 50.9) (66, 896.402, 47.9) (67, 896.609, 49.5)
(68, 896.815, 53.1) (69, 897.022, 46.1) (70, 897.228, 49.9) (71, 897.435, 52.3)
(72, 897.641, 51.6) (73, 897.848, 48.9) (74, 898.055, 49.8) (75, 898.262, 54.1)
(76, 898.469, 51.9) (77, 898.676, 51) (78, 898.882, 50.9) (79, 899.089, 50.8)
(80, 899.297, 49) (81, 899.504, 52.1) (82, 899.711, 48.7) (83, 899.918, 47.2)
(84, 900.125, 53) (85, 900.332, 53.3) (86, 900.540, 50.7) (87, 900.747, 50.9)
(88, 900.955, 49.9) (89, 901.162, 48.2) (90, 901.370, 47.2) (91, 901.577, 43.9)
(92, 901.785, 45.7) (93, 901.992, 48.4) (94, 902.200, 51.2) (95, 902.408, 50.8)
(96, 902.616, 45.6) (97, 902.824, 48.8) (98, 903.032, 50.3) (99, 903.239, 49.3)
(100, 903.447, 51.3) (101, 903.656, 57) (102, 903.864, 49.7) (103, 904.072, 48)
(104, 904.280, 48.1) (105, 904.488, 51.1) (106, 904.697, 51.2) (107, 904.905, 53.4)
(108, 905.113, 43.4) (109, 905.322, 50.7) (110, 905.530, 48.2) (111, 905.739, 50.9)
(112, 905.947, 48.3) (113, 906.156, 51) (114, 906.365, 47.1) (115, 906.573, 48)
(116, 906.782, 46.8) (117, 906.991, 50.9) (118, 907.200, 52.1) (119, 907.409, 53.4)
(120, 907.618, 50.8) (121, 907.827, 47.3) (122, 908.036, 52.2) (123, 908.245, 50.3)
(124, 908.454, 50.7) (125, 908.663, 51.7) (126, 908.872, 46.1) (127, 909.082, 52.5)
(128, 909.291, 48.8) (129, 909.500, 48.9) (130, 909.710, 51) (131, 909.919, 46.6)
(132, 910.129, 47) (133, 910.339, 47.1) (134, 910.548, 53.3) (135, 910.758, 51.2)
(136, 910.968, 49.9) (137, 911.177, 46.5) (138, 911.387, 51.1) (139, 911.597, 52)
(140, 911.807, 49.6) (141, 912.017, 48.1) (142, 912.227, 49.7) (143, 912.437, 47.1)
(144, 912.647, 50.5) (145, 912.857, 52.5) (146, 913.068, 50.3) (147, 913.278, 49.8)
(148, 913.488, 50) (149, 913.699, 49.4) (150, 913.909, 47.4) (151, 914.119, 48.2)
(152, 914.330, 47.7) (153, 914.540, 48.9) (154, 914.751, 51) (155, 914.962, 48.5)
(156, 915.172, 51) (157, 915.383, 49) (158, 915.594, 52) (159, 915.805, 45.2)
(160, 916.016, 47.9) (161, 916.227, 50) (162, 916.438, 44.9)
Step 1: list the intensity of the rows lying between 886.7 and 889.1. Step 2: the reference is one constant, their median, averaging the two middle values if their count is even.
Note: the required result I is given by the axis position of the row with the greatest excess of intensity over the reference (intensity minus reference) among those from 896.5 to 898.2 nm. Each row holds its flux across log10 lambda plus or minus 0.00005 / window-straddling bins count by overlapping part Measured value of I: 896.815 nm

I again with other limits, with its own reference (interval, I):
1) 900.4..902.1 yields 900.747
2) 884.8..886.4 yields 885.529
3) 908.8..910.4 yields 909.082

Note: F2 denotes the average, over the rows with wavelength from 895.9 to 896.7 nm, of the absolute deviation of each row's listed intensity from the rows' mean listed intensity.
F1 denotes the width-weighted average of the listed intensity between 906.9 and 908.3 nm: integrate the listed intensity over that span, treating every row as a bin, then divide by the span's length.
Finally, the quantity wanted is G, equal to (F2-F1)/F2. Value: -46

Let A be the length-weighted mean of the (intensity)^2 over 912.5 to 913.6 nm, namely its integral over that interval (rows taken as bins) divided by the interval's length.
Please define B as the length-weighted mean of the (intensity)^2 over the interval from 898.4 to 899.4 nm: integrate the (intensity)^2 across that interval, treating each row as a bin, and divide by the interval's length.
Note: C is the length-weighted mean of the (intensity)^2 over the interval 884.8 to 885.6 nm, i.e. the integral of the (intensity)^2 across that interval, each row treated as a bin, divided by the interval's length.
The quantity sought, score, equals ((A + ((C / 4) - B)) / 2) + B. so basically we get 2893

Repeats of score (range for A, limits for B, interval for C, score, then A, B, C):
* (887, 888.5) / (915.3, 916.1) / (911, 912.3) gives 2923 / 2872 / 2360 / 2456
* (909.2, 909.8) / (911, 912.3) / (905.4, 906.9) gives 2752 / 2455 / 2456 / 2372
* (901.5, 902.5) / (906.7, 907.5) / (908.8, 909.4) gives 2760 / 2319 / 2592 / 2437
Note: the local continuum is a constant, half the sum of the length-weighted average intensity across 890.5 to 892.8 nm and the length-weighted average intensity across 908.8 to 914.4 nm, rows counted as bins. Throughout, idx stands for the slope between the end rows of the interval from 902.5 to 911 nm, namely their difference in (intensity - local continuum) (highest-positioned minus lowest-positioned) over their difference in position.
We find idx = 0.5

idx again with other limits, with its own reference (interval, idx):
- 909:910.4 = -4.3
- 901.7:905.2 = -0.7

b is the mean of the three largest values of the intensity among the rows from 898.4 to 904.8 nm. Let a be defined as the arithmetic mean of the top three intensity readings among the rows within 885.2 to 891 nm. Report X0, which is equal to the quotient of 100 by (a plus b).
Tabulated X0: 0.910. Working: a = 55.5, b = 54.4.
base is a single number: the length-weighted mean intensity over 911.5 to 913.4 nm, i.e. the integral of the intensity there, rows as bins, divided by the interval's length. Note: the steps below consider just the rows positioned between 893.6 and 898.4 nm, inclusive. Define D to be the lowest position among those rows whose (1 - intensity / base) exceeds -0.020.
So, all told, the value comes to 894.752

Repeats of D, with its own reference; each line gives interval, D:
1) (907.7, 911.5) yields 907.827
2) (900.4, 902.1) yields 900.540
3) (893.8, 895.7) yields 894.752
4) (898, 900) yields 898.055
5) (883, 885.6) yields 884.510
